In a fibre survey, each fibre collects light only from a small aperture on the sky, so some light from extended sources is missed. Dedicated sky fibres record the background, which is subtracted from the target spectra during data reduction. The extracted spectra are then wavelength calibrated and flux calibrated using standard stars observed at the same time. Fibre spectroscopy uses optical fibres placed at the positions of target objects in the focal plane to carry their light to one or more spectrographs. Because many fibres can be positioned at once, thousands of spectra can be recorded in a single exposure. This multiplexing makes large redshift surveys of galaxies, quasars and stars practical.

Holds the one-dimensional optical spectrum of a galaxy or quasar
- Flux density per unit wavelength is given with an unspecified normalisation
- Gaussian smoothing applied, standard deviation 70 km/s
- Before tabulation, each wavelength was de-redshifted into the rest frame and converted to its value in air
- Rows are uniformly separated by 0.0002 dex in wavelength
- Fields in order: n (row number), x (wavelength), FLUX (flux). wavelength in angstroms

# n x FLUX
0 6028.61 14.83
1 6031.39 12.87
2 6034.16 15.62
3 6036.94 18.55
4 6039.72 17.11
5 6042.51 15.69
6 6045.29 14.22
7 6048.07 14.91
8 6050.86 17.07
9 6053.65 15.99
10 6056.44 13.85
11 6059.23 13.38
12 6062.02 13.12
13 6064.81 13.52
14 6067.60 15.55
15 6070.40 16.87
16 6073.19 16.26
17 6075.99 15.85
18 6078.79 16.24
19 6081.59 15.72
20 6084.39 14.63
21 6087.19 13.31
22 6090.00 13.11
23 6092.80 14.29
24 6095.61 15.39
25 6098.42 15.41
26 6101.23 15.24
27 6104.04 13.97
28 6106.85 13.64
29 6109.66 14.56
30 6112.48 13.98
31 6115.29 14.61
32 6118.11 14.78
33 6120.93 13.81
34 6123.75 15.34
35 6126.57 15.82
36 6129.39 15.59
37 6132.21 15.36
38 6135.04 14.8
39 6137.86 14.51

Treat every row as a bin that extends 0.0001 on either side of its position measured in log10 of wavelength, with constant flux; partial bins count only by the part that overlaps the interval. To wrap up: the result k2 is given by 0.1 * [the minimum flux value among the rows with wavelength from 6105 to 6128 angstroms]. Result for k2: 1.36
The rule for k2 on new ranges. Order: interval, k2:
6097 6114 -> 1.36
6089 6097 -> 1.31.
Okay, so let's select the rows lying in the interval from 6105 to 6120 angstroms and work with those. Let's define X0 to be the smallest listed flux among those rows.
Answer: 13.64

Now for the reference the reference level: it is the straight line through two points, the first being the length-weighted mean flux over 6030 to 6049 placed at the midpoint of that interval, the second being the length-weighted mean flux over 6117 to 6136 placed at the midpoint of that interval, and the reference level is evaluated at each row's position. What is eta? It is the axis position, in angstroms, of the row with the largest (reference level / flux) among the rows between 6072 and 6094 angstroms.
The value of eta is 6090.00 angstroms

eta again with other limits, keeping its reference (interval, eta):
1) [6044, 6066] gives 6062.02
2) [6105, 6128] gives 6106.85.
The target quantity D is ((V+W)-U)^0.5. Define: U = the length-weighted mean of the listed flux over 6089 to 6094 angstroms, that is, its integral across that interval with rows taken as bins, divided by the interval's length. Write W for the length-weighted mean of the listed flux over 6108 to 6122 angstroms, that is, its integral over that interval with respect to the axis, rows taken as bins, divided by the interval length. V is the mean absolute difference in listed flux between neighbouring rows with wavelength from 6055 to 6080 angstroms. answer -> 1.2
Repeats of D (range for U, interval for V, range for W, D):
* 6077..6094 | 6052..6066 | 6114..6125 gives 0.9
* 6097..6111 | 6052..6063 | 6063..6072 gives 1.3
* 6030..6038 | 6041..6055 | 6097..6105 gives 0.8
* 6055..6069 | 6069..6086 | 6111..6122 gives 1.0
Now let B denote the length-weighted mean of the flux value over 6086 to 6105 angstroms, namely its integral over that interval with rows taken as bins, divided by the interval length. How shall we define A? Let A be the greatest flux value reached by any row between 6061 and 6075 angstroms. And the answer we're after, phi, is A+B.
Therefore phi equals 31.3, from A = 16.87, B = 14.4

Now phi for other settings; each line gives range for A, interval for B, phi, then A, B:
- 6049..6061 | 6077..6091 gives 31.7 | 17.07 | 14.7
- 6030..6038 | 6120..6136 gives 33.7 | 18.55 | 15.2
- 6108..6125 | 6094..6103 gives 30.6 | 15.34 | 15.3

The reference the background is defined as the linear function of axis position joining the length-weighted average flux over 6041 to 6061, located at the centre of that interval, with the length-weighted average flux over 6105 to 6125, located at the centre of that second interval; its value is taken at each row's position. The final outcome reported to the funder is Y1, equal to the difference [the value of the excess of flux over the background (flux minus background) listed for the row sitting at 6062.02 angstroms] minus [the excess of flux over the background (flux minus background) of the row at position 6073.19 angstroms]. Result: -3.2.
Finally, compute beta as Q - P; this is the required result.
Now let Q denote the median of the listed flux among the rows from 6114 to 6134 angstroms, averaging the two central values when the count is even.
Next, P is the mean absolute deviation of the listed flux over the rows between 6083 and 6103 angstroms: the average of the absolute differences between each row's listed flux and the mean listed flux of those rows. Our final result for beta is 14.6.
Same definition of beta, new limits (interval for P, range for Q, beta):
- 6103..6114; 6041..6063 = 14.3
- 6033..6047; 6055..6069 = 12.2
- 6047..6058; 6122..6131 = 14.5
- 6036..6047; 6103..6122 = 12.5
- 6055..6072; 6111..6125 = 13.4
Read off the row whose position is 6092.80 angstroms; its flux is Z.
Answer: 14.29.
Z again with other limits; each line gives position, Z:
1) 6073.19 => 16.26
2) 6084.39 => 14.63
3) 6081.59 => 15.72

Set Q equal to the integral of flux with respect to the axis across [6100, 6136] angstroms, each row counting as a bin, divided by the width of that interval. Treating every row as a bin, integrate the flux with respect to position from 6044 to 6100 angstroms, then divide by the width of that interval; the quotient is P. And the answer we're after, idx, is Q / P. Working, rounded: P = 14.94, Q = 14.7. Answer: 0.99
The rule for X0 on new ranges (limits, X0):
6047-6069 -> 13.12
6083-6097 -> 13.11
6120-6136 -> 13.81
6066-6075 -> 15.55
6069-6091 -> 13.11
